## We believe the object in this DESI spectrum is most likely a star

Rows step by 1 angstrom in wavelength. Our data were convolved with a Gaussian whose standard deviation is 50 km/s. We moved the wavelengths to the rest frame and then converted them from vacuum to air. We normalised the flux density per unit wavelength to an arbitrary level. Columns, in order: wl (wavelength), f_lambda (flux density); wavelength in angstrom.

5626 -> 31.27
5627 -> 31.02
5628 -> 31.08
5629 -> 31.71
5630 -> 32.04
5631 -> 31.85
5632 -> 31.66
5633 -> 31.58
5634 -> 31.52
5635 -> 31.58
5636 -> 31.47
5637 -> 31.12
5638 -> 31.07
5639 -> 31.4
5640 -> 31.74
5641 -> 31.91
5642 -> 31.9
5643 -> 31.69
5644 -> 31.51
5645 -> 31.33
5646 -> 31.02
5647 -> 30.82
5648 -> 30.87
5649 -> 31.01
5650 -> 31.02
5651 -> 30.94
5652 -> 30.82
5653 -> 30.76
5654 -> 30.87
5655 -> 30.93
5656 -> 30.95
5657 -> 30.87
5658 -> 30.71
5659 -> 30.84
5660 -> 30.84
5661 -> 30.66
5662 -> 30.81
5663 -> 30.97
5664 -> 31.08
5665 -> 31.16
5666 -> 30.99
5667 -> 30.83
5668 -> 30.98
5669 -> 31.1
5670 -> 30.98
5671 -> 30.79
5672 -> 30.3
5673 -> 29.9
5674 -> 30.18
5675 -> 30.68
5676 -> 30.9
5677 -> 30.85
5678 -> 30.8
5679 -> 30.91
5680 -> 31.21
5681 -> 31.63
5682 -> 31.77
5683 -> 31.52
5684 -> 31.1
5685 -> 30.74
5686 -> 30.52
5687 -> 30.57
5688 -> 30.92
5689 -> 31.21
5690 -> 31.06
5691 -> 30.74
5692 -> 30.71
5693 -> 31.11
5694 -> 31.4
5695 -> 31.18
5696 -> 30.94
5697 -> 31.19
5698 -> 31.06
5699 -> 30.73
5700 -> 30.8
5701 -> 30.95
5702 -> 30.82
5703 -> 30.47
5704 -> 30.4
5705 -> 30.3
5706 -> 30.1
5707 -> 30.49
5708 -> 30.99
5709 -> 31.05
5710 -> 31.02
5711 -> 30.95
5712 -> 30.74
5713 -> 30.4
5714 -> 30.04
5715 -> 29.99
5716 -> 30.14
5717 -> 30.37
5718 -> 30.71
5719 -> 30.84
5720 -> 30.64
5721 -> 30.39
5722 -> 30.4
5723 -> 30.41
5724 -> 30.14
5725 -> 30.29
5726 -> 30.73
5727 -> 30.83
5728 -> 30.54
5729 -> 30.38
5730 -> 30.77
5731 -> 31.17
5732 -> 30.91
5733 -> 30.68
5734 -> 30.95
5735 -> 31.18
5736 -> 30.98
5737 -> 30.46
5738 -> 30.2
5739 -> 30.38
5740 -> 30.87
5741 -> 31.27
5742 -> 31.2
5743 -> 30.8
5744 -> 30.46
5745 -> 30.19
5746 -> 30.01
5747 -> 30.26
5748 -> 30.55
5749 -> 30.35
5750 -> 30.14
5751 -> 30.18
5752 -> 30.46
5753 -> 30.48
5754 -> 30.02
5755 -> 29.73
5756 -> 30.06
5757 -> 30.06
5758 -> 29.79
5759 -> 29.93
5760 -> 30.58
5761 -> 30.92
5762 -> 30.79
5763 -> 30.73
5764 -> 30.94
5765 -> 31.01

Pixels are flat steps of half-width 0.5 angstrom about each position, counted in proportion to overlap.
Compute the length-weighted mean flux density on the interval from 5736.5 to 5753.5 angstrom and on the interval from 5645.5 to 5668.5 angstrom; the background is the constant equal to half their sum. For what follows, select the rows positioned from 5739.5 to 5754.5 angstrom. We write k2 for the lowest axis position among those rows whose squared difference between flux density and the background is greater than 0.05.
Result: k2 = 5741 angstrom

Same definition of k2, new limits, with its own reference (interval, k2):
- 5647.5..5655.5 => 5649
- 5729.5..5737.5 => 5731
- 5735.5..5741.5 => 5736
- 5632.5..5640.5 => 5633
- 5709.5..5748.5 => 5710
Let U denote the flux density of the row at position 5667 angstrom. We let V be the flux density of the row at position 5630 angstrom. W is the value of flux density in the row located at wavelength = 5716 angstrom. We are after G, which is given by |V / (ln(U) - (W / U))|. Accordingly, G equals 13.1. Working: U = 30.83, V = 32.04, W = 30.14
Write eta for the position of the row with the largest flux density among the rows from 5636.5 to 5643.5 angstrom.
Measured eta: 5641 angstrom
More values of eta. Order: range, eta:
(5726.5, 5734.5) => 5731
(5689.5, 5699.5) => 5694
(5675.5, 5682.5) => 5682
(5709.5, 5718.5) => 5710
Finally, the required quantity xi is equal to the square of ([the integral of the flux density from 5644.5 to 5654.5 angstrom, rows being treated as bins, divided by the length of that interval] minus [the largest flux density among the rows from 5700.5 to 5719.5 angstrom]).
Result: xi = 0.0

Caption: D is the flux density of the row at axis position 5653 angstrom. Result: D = 30.76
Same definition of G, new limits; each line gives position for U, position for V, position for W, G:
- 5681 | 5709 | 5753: 12.5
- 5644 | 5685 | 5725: 12.4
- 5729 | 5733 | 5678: 12.8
